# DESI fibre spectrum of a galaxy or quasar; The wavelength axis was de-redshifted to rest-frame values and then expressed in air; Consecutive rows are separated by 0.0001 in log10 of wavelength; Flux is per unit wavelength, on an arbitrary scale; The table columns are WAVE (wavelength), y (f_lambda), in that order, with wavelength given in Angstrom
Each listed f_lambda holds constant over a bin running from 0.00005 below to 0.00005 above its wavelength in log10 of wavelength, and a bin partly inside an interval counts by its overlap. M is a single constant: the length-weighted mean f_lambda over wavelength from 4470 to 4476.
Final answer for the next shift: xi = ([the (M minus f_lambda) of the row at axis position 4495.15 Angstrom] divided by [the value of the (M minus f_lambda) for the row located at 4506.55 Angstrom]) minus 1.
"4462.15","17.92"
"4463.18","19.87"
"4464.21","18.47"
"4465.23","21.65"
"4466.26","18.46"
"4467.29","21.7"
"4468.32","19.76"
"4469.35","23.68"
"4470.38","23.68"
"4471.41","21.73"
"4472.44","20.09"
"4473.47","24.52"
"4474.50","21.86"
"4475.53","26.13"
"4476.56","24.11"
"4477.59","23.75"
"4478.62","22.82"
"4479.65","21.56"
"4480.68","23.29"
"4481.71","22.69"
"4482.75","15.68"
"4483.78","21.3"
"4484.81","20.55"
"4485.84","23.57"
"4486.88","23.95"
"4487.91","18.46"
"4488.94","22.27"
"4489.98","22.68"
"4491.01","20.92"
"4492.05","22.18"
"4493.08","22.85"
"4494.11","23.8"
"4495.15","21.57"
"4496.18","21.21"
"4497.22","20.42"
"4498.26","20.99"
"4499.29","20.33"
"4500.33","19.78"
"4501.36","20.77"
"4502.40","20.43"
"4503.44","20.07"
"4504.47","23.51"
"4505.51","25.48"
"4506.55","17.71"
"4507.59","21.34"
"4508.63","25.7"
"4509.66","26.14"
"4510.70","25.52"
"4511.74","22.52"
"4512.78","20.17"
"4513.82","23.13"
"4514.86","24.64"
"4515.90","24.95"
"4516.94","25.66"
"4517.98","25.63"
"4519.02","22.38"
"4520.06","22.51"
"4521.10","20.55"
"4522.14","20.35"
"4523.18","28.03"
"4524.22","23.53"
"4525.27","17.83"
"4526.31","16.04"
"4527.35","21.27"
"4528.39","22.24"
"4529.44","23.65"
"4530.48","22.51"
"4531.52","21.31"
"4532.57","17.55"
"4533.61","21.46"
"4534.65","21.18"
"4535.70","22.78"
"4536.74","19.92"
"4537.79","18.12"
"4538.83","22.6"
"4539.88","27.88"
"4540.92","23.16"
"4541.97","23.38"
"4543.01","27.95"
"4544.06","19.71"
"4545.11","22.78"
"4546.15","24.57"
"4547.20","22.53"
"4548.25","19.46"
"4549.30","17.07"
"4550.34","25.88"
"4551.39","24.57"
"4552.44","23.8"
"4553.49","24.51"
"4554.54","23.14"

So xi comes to -0.7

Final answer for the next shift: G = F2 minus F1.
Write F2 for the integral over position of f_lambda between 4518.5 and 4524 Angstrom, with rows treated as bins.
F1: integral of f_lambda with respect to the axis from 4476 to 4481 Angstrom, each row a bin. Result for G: 10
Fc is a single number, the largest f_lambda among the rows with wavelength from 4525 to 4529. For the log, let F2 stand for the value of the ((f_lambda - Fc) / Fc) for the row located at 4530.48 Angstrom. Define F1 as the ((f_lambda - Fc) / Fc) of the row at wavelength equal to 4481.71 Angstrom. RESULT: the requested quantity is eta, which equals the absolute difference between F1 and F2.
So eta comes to 0.01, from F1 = 0.02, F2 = 0.012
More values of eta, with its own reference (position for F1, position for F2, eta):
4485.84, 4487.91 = 0.23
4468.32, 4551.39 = 0.22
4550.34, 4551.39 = 0.06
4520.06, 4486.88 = 0.06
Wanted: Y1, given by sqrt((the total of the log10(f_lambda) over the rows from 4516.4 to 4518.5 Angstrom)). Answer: 1.68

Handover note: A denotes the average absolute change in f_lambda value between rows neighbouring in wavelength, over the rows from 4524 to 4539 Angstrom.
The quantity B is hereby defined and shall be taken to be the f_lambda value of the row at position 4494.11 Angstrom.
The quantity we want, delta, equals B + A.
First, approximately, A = 2.6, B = 23.8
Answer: 26.4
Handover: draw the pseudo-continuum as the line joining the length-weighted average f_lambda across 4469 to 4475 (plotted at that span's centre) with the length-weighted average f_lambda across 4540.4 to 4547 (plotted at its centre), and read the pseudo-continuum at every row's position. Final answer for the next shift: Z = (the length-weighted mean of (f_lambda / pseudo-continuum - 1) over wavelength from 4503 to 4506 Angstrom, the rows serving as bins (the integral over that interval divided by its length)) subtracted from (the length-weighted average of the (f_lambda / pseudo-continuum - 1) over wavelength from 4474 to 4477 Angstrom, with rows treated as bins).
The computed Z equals 0.06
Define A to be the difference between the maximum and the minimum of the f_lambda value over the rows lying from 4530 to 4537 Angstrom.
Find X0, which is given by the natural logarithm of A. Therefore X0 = 1.65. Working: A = 5.2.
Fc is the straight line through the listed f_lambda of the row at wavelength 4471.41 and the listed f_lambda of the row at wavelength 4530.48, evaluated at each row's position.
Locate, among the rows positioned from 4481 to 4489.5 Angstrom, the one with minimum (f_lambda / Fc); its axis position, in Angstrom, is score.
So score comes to 4482.75 Angstrom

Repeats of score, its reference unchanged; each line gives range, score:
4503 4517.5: 4506.55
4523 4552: 4526.31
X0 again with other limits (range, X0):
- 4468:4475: 1.56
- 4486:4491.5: 1.70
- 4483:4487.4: 1.22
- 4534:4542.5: 2.28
